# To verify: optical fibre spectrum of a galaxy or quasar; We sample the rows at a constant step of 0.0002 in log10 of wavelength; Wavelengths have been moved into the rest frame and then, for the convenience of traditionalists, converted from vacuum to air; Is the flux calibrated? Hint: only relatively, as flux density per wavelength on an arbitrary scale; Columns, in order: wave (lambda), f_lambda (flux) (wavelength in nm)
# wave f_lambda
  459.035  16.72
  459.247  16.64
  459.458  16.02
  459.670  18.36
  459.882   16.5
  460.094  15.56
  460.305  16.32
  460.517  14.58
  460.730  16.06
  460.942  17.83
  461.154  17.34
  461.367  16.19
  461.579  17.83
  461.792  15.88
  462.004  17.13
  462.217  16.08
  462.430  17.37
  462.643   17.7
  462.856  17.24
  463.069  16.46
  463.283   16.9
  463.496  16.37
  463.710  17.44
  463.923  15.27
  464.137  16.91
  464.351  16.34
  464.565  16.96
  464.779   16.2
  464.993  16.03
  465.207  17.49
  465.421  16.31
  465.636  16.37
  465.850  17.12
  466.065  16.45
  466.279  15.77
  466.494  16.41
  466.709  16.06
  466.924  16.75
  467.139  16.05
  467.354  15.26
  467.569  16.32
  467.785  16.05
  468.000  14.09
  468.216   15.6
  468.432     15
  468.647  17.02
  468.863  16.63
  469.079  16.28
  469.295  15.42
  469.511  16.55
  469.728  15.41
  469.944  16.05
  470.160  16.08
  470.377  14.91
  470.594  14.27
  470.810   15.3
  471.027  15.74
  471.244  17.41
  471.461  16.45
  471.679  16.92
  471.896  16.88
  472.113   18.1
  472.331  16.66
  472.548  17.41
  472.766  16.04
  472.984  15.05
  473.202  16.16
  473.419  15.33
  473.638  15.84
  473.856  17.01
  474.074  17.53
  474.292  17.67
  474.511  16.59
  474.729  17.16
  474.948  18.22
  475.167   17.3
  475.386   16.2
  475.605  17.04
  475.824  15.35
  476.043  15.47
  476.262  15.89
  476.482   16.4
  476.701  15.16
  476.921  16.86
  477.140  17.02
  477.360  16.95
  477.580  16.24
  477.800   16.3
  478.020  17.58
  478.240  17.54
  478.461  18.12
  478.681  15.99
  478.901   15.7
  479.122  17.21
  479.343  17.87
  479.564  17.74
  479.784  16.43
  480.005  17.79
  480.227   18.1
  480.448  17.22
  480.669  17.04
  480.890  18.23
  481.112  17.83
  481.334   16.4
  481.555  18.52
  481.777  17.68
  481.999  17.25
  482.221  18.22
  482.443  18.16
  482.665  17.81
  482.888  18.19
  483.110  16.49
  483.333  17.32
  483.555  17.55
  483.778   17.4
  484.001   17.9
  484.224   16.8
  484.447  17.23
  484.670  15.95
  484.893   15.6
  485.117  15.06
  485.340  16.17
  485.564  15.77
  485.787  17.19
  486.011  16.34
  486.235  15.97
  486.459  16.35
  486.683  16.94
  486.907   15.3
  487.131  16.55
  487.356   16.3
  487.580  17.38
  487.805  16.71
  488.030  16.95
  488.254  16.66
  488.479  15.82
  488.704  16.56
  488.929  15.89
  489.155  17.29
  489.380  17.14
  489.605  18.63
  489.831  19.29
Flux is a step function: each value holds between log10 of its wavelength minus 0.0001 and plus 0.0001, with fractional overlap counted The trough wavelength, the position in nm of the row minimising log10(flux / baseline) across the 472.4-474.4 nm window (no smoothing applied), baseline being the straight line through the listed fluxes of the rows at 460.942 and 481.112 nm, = 472.984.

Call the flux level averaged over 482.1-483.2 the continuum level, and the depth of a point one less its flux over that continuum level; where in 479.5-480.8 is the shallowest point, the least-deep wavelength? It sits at 480.227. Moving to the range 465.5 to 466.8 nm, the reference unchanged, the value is 465.850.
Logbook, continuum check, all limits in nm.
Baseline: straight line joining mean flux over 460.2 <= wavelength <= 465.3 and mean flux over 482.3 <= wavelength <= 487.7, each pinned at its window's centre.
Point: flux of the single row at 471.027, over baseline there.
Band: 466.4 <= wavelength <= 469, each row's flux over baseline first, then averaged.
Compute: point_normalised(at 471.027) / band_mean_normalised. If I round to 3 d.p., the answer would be 0.987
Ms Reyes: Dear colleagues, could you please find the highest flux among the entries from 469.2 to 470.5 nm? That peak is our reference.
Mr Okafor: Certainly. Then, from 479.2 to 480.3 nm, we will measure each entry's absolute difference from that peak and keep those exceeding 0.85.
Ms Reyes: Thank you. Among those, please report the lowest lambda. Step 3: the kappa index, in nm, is 479.343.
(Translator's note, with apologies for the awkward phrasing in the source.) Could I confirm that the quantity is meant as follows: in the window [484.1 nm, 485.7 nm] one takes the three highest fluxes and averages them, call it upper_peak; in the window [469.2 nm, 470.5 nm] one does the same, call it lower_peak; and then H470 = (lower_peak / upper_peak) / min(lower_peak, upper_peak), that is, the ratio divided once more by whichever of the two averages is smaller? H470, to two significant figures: 0.060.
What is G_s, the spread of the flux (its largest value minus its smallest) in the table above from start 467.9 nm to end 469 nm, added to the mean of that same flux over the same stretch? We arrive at 18.6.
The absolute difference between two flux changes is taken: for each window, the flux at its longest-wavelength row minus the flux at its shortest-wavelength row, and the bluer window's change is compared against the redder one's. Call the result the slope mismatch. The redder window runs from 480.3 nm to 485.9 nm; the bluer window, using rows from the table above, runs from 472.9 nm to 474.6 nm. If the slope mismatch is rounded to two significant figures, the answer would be 1.6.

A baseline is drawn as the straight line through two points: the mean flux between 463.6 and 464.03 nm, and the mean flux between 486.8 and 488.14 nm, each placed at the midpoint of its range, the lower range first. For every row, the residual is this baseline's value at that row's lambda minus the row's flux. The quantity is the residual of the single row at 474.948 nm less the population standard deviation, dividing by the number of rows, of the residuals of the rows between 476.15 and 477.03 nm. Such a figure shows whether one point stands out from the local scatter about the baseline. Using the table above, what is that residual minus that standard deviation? -2.4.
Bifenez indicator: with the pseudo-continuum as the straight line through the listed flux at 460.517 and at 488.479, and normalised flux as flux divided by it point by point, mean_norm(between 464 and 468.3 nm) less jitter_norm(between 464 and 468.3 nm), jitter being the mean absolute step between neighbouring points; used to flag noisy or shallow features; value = 1.04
